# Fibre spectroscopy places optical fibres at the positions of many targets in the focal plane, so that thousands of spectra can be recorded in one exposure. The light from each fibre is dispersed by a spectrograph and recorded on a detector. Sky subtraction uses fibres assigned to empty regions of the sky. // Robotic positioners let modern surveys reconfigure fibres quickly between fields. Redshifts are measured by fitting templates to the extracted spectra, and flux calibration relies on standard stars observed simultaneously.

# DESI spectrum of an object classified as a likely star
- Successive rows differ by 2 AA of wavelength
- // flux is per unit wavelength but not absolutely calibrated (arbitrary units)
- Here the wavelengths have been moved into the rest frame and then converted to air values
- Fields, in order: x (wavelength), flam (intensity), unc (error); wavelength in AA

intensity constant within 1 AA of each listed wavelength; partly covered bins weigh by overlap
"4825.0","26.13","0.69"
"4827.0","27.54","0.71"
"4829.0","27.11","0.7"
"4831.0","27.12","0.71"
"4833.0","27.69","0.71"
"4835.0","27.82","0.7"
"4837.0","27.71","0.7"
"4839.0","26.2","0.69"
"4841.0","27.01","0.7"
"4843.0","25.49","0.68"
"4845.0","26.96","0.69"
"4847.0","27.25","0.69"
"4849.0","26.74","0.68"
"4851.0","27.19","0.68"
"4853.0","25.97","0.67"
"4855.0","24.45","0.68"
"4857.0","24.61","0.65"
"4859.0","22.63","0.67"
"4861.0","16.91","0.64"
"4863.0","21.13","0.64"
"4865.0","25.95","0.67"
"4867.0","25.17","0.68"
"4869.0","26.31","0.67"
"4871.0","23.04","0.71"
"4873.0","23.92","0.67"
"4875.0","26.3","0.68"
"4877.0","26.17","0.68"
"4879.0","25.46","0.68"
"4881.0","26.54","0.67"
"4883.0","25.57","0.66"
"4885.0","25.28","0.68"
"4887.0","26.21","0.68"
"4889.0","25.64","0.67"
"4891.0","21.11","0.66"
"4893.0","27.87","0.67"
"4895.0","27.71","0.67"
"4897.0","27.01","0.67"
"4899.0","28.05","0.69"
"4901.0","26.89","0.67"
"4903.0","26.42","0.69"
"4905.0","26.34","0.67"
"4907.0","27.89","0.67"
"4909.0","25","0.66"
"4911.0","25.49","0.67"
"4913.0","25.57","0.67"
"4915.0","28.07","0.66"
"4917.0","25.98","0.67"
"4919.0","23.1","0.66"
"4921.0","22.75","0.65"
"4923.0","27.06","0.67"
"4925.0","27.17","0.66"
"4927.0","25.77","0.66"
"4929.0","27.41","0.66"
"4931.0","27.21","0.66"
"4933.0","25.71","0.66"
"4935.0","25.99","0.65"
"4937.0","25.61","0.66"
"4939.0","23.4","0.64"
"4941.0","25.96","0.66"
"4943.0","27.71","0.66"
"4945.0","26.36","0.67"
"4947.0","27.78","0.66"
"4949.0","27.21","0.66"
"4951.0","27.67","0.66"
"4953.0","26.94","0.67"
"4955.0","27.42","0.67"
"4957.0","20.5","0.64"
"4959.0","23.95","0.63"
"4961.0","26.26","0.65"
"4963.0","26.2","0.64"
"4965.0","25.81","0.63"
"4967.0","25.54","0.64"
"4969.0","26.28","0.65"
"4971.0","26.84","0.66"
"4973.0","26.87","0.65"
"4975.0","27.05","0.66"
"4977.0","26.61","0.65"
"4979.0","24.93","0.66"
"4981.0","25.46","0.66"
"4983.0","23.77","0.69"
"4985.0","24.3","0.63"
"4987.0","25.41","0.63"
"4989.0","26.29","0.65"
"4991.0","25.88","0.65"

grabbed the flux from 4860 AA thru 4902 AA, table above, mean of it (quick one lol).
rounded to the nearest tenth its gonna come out 25.2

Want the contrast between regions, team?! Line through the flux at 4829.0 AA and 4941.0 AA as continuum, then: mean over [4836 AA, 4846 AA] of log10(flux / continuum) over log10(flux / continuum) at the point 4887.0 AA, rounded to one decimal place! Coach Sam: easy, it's 1.0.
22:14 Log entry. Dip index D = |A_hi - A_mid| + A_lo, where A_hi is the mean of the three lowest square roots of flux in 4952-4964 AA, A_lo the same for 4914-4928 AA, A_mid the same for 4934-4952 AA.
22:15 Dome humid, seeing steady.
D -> 5.0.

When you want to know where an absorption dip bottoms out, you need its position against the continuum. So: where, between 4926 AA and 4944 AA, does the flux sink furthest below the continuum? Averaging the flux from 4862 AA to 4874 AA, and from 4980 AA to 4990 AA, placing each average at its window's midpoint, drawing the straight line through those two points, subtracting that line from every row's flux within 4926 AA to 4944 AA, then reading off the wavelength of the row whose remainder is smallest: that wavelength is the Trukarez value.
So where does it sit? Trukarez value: 4939.0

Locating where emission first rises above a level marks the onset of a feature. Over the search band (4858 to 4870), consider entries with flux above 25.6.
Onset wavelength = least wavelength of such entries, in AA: 4865.0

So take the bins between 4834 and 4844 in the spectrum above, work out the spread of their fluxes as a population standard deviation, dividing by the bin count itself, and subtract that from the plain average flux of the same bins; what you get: 26.0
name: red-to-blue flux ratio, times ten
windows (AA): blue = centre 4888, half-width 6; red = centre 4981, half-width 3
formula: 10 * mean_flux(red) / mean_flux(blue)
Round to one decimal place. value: 9.8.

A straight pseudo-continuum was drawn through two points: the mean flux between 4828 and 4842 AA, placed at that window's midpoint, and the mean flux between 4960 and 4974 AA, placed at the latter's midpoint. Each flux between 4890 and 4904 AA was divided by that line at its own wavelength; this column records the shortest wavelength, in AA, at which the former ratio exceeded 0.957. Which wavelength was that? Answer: 4893.0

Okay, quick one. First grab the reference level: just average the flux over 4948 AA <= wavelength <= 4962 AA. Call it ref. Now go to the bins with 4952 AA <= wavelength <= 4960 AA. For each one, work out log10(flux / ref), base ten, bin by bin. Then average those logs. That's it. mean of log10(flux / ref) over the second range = -0.020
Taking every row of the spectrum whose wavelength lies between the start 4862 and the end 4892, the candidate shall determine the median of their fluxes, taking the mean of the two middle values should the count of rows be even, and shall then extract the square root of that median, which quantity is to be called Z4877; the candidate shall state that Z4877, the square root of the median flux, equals 5.057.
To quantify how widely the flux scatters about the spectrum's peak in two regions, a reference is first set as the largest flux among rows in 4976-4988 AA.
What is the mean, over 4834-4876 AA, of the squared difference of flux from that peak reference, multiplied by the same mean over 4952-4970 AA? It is 44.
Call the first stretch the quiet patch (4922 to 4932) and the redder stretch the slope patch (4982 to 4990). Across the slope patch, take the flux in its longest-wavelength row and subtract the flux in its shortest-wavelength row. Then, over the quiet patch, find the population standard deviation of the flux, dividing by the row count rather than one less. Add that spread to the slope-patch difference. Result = 3.1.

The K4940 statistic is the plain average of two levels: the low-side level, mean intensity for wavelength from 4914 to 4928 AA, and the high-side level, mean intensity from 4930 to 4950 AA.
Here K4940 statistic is 26.0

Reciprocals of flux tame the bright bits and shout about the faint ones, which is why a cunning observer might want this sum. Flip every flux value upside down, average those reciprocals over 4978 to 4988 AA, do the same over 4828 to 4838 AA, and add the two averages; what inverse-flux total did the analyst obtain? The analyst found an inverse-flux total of 0.077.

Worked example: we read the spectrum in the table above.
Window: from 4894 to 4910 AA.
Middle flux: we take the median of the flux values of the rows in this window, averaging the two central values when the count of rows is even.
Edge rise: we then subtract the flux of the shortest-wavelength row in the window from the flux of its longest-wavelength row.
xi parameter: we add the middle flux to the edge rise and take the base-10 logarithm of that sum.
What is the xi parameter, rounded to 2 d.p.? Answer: 1.38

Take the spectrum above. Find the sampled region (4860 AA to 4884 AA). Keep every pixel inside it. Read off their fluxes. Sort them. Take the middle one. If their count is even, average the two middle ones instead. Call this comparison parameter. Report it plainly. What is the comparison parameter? 25.5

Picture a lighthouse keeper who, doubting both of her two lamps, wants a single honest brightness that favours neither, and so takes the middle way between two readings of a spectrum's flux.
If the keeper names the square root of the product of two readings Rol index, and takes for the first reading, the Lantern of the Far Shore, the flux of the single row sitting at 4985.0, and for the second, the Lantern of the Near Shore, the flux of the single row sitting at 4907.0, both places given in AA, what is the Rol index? 26.0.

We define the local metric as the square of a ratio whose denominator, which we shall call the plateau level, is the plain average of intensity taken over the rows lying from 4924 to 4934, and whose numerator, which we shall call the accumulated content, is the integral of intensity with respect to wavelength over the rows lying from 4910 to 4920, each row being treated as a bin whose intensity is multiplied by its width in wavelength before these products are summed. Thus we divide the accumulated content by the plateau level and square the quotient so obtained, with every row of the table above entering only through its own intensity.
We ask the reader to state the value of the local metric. 93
